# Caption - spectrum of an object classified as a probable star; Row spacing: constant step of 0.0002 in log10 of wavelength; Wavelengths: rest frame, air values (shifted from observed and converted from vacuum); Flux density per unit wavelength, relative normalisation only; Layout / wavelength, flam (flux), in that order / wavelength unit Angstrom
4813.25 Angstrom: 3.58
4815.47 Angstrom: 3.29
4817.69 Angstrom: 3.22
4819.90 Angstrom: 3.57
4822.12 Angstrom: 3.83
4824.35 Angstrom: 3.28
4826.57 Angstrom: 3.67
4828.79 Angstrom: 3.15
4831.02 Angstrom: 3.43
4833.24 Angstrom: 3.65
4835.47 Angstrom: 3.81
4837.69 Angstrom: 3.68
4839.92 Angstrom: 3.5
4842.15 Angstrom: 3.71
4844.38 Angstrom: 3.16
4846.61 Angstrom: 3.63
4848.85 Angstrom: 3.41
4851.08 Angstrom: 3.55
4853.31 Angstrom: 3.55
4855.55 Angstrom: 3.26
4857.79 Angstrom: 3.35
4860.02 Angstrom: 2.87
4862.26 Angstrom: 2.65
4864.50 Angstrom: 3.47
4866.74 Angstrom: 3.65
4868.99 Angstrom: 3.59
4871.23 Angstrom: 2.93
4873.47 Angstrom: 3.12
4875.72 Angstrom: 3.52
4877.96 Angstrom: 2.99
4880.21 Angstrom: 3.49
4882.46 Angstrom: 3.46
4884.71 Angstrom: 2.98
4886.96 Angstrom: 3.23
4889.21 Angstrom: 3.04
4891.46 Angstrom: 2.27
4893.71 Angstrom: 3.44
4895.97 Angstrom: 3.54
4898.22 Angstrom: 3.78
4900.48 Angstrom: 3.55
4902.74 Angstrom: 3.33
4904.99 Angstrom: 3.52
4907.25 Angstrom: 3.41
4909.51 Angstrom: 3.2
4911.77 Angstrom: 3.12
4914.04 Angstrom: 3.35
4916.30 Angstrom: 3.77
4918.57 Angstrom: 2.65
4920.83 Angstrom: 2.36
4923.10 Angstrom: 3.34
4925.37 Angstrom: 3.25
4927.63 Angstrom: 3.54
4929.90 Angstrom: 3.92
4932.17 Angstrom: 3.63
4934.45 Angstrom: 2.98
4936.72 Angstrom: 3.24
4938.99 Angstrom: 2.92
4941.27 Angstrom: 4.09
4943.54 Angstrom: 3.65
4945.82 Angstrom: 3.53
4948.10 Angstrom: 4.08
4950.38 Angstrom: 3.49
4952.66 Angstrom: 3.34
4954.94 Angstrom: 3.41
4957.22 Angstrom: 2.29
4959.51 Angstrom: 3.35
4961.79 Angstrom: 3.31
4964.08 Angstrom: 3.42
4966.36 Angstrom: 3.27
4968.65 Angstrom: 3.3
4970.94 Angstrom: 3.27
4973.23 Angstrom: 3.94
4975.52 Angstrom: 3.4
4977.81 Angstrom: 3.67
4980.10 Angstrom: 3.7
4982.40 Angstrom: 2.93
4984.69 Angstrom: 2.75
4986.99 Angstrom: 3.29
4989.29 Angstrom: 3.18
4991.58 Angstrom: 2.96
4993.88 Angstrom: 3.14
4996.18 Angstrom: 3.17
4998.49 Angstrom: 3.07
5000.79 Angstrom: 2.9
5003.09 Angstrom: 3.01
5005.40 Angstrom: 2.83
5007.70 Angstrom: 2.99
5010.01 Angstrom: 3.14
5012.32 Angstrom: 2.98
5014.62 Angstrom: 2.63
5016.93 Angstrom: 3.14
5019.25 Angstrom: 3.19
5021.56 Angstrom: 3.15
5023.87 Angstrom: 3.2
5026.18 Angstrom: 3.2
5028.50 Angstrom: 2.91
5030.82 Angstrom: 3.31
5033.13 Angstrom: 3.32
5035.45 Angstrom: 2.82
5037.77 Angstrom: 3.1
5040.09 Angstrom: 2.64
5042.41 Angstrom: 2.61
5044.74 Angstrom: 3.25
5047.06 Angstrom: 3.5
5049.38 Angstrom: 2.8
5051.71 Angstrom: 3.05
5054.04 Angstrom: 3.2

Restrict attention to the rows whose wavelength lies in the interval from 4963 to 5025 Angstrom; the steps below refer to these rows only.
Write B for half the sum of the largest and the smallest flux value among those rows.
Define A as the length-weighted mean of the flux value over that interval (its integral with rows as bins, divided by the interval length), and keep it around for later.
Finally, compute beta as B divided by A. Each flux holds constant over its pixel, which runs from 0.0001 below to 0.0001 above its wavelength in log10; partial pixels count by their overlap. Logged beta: 1.04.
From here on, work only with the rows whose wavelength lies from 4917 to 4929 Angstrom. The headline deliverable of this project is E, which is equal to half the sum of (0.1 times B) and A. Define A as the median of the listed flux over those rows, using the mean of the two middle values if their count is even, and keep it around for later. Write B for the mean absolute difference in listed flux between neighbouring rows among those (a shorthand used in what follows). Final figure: 1.65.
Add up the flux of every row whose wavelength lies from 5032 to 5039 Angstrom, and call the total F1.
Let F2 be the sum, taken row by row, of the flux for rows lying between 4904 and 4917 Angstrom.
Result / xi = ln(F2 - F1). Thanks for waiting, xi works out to 2.4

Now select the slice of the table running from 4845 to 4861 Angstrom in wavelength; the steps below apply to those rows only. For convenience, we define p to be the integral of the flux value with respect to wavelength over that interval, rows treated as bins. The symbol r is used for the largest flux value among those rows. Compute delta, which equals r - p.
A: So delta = -50.3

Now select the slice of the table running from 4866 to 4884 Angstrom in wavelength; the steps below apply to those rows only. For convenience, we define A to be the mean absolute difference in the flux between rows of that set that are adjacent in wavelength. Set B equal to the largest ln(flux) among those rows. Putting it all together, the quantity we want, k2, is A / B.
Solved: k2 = 0.26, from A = 0.34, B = 1.29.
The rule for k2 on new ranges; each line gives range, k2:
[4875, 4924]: 0.30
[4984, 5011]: 0.15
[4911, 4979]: 0.30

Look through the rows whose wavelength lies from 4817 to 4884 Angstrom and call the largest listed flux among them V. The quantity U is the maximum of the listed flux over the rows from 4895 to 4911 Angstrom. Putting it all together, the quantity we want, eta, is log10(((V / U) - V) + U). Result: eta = -0.02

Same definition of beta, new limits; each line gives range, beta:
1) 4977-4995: 1.01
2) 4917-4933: 0.97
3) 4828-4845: 0.99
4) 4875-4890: 1.00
